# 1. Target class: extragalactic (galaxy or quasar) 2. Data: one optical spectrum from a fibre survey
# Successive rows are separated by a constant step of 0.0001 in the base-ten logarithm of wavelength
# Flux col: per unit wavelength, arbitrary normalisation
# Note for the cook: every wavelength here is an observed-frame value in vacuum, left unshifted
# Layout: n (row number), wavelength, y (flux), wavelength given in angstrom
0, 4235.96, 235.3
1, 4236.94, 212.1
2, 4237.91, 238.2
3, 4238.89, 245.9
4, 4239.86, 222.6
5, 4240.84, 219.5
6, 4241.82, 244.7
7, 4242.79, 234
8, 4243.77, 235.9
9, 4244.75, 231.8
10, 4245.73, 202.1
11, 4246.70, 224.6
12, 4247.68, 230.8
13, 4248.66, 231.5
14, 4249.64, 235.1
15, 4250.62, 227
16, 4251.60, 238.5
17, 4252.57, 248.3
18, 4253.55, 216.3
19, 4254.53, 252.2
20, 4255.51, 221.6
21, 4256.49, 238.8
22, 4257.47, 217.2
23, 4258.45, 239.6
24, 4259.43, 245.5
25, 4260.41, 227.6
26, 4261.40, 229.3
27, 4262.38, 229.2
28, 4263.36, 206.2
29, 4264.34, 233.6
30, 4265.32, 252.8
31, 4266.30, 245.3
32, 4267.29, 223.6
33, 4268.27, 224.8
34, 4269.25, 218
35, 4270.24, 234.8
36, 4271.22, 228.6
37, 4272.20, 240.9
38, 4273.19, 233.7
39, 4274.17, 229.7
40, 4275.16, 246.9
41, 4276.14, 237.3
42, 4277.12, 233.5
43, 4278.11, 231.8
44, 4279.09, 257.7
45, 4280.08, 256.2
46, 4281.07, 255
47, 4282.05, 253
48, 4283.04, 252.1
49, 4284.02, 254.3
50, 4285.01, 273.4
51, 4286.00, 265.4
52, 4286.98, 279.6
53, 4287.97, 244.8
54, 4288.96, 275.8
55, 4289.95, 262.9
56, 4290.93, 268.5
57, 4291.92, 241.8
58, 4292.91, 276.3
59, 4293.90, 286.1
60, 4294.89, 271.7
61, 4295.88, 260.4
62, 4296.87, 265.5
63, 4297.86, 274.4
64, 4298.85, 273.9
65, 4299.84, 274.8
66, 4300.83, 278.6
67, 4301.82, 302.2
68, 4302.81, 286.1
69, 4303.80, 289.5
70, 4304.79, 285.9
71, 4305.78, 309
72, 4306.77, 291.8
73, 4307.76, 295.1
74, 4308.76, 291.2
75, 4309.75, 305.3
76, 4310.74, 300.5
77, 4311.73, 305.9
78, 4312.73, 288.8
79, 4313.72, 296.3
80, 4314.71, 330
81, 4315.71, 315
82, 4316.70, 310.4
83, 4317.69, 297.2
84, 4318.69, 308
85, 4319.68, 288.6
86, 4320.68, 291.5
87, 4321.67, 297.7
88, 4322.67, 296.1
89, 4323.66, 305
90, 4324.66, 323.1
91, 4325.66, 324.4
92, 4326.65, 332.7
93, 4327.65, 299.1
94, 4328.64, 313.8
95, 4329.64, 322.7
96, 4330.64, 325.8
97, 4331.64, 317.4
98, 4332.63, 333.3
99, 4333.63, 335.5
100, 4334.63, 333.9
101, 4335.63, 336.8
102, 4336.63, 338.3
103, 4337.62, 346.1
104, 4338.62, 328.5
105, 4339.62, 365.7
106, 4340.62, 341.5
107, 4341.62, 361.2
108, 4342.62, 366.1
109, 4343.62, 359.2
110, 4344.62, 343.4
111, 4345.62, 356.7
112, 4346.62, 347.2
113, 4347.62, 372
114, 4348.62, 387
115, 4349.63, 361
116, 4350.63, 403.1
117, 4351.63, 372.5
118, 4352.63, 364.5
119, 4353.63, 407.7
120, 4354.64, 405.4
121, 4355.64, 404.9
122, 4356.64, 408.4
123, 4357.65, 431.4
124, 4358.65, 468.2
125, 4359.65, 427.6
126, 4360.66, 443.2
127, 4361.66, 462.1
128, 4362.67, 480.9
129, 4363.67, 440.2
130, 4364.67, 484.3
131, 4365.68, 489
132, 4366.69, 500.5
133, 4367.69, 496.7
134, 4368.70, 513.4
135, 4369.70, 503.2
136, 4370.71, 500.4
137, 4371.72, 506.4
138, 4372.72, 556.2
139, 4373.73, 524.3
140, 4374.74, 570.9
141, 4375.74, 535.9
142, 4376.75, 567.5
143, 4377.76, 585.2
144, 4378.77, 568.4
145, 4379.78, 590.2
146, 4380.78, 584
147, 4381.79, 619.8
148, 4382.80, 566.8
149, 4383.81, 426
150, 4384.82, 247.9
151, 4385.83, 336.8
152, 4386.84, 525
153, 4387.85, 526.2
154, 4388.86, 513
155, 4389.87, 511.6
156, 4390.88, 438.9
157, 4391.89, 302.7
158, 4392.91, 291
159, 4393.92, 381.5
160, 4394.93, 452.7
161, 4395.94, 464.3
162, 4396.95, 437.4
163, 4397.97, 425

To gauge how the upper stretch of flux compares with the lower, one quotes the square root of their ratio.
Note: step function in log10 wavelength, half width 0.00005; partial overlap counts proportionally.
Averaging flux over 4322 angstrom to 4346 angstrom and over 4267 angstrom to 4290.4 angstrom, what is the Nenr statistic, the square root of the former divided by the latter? 1.16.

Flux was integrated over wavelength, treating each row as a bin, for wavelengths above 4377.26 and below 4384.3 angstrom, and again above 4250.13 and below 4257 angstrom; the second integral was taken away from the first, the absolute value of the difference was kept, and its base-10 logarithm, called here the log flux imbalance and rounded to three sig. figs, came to 3.37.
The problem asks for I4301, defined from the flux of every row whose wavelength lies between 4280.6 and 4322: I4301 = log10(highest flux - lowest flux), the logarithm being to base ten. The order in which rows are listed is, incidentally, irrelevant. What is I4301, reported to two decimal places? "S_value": 1.95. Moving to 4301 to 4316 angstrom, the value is 1.64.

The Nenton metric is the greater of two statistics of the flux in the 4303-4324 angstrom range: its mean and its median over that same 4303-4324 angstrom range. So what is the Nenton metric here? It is 300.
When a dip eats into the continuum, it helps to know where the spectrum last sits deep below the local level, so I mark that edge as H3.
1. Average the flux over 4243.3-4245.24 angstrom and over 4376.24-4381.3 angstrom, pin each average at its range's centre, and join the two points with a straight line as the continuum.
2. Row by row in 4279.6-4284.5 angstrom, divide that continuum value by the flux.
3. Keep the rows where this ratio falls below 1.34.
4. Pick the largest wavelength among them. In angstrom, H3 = 4284.02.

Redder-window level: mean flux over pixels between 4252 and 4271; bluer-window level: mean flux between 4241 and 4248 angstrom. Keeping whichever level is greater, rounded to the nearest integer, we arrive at 232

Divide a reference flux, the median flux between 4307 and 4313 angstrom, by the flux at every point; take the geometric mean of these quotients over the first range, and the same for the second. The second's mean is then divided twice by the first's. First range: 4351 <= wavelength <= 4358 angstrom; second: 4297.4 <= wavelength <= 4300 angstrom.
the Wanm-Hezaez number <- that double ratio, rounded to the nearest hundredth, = 1.95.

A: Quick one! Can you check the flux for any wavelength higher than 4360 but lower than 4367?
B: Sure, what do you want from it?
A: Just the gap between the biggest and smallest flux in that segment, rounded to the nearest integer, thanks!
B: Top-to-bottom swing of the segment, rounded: 60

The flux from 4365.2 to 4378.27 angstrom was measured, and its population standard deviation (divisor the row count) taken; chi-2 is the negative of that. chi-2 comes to -31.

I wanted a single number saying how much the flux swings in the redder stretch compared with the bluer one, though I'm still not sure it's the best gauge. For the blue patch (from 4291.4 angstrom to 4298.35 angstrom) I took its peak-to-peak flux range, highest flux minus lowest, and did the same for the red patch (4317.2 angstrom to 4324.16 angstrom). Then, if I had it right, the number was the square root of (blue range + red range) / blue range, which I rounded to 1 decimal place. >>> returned 1.2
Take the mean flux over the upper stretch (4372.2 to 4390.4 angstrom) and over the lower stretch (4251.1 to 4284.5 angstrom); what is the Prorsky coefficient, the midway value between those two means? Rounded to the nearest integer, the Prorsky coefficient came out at 378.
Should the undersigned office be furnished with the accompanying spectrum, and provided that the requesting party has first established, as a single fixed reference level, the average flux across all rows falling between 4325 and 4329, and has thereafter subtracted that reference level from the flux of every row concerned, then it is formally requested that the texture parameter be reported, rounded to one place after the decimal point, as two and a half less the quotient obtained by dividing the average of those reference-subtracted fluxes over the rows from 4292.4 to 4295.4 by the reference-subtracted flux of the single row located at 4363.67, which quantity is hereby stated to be 2.8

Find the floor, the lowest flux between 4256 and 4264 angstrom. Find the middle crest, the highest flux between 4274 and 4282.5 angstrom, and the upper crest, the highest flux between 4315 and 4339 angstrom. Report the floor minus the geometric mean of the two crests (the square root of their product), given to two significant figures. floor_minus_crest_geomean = -92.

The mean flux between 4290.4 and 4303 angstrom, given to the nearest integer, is 274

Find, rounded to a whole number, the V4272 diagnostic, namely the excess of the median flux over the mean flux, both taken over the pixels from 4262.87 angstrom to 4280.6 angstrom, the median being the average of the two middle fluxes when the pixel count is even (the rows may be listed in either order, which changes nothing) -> -2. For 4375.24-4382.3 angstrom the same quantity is 5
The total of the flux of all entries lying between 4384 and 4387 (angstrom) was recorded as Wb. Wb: 1110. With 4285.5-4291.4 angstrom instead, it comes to 1597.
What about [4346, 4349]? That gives 1106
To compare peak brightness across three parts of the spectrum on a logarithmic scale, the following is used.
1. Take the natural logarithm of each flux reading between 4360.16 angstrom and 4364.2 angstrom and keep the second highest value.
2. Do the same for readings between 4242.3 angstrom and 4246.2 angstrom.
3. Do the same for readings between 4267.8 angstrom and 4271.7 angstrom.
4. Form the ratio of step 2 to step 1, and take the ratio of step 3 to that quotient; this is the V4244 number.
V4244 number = 6.11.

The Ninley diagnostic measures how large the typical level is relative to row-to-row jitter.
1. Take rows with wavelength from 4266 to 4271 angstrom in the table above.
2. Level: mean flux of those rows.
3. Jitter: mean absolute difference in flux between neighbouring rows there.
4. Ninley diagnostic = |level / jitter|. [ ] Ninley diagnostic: 20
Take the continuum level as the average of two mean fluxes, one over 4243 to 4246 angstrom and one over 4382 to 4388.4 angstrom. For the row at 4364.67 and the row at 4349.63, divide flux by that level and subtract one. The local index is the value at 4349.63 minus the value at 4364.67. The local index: -0.37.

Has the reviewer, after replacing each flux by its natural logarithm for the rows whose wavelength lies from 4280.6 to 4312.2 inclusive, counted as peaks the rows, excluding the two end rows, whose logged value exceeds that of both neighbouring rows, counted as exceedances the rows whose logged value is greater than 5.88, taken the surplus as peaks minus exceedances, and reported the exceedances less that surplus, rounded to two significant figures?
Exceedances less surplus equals -11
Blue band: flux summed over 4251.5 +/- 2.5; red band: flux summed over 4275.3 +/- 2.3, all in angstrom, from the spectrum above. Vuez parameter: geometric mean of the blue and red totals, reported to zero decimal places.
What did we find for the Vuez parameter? 1173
